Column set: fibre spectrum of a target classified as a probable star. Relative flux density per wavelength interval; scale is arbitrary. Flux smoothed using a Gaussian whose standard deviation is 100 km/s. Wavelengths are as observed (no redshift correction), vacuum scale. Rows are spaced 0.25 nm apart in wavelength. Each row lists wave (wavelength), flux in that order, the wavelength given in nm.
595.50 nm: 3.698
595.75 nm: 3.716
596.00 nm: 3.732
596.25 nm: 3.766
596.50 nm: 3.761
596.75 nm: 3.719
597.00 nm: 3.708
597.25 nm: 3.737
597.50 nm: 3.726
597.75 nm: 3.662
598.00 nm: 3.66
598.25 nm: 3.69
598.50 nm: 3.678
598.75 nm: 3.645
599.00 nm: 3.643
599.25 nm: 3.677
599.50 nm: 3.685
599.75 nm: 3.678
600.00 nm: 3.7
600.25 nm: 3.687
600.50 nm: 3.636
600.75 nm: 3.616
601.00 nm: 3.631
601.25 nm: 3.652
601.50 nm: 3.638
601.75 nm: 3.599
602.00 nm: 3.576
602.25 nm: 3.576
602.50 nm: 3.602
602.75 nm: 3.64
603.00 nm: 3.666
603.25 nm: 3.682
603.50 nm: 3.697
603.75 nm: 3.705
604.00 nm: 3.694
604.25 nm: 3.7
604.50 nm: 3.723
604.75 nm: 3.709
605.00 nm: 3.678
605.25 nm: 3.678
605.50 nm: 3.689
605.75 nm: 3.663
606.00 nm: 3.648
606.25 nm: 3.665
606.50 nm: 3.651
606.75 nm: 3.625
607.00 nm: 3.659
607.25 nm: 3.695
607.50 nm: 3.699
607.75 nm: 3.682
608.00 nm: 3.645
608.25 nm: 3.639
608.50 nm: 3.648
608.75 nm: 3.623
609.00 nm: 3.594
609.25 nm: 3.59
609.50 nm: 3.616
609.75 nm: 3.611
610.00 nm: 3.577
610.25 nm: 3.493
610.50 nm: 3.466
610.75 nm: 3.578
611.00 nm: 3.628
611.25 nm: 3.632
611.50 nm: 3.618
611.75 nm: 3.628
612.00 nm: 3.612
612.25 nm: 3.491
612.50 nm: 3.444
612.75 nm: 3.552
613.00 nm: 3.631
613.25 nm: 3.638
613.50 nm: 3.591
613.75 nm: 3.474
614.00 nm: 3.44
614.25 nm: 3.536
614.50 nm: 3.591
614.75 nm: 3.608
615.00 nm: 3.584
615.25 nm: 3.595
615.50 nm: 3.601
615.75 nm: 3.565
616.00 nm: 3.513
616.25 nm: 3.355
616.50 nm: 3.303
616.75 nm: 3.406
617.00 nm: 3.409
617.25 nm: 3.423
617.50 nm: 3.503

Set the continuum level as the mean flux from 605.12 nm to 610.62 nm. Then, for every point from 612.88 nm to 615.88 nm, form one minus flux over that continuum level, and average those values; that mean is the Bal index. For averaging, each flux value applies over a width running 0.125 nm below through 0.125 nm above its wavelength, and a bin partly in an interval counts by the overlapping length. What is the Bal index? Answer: 0.016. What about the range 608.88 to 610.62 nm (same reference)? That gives 0.018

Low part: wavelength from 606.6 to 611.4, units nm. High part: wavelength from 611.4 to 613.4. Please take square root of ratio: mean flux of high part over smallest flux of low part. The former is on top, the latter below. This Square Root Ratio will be 1.02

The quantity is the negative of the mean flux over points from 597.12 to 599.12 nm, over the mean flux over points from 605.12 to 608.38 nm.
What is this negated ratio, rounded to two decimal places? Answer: -1.00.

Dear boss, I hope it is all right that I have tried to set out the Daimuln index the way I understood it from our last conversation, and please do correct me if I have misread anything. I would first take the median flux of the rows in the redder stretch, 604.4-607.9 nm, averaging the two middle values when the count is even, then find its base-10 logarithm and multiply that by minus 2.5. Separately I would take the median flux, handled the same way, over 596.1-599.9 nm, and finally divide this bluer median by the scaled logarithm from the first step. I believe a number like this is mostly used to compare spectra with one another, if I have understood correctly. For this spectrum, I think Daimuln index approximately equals -2.61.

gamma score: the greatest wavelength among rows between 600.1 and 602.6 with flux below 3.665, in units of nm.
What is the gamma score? 602.50 nm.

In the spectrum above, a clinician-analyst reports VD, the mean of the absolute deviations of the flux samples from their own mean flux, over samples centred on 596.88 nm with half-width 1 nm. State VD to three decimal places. 0.023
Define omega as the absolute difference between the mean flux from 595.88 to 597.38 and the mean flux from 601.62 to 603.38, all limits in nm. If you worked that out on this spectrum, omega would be 0.12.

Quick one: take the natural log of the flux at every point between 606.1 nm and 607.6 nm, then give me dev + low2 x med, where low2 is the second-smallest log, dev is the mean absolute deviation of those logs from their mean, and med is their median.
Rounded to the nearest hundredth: 1.69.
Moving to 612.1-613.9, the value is 1.60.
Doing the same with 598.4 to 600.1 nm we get 1.69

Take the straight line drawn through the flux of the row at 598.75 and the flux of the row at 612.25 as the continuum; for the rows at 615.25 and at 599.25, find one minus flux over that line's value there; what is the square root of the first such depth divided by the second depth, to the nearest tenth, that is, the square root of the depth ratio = 2.0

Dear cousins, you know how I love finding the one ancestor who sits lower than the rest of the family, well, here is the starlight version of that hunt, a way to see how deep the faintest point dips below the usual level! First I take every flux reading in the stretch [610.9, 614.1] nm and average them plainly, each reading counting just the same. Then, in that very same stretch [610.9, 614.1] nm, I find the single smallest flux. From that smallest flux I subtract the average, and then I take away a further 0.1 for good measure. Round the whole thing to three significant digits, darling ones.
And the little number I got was -0.228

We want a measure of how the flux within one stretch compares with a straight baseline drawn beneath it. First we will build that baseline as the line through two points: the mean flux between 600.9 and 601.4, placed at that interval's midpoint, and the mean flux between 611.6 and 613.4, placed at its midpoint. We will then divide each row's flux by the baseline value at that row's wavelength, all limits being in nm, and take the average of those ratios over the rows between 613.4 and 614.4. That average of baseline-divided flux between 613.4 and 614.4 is 0.99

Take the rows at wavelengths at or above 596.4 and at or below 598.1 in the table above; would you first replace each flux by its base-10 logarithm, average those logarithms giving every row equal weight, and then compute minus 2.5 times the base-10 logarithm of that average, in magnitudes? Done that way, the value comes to 0.611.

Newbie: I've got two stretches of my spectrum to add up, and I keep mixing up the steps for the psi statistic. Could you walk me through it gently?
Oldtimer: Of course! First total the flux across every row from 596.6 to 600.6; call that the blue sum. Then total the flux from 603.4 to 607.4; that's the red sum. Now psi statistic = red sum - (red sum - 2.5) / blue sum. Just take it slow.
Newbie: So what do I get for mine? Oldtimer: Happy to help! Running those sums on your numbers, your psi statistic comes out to 57.9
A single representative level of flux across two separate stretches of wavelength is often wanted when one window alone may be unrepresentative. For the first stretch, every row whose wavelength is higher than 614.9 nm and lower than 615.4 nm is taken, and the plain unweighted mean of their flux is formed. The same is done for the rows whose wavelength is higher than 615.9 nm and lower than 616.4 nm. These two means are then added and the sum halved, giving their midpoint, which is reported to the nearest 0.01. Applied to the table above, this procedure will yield 3.51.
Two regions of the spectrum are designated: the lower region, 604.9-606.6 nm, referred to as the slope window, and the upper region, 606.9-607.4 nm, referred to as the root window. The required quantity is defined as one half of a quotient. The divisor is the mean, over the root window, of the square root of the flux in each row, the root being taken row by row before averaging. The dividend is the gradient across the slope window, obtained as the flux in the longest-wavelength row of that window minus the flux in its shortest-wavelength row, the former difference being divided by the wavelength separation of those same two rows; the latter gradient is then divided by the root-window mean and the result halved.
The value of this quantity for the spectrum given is -0.0047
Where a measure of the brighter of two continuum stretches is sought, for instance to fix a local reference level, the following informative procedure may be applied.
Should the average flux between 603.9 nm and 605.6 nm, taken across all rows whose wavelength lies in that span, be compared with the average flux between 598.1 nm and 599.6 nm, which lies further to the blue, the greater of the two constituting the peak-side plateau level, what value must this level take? 3.696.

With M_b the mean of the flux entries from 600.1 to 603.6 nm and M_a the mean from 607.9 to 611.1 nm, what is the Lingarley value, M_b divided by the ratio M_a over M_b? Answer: 3.68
